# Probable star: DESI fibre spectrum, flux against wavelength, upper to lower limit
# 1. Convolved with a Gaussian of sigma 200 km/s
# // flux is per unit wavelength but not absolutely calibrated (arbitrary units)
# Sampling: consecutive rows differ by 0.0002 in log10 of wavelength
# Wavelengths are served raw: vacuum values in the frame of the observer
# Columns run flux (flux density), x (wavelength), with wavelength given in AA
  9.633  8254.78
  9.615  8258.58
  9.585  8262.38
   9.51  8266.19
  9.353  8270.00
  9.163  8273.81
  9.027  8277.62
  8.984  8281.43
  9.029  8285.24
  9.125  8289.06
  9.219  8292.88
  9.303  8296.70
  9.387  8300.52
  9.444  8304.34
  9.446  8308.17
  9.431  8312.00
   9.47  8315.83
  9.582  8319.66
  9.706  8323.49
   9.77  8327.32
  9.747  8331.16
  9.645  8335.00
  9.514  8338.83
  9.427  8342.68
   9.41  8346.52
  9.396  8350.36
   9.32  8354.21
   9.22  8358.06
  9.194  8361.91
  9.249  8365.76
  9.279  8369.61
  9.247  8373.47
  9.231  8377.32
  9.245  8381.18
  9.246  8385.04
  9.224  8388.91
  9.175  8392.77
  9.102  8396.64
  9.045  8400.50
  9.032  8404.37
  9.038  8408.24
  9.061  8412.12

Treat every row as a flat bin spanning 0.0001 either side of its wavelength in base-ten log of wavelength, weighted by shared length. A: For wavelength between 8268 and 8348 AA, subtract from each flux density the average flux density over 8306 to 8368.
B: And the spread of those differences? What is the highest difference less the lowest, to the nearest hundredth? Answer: 0.79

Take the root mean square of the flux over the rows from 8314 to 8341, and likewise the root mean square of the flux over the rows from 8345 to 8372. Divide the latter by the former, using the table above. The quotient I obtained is 0.96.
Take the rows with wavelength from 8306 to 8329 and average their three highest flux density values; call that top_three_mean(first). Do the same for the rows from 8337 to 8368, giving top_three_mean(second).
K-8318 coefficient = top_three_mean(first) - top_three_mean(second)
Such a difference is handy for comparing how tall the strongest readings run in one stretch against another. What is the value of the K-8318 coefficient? 0.2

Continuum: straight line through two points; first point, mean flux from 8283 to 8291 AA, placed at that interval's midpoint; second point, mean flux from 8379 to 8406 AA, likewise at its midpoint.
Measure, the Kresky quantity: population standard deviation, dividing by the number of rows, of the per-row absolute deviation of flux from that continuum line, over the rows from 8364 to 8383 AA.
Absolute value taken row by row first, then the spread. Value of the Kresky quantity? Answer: 0.02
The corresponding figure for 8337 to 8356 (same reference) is 0.07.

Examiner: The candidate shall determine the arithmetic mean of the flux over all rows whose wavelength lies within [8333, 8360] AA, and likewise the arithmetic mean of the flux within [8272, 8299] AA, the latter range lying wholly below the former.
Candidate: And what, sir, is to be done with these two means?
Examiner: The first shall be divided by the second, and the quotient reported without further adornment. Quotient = 1.03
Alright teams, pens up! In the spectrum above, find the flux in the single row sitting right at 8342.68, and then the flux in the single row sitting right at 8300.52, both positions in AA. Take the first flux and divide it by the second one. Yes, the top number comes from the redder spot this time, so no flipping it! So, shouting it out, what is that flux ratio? 1.00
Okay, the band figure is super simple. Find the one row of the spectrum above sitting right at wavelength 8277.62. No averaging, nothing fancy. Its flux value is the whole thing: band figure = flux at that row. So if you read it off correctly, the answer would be 9.027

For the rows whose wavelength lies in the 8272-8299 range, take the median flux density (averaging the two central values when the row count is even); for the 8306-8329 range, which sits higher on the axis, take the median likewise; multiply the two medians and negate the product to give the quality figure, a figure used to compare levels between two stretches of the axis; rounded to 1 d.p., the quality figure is -86.9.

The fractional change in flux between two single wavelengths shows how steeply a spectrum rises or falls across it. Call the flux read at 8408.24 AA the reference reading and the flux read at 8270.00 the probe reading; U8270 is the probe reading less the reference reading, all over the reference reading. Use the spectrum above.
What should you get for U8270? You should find 0.035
